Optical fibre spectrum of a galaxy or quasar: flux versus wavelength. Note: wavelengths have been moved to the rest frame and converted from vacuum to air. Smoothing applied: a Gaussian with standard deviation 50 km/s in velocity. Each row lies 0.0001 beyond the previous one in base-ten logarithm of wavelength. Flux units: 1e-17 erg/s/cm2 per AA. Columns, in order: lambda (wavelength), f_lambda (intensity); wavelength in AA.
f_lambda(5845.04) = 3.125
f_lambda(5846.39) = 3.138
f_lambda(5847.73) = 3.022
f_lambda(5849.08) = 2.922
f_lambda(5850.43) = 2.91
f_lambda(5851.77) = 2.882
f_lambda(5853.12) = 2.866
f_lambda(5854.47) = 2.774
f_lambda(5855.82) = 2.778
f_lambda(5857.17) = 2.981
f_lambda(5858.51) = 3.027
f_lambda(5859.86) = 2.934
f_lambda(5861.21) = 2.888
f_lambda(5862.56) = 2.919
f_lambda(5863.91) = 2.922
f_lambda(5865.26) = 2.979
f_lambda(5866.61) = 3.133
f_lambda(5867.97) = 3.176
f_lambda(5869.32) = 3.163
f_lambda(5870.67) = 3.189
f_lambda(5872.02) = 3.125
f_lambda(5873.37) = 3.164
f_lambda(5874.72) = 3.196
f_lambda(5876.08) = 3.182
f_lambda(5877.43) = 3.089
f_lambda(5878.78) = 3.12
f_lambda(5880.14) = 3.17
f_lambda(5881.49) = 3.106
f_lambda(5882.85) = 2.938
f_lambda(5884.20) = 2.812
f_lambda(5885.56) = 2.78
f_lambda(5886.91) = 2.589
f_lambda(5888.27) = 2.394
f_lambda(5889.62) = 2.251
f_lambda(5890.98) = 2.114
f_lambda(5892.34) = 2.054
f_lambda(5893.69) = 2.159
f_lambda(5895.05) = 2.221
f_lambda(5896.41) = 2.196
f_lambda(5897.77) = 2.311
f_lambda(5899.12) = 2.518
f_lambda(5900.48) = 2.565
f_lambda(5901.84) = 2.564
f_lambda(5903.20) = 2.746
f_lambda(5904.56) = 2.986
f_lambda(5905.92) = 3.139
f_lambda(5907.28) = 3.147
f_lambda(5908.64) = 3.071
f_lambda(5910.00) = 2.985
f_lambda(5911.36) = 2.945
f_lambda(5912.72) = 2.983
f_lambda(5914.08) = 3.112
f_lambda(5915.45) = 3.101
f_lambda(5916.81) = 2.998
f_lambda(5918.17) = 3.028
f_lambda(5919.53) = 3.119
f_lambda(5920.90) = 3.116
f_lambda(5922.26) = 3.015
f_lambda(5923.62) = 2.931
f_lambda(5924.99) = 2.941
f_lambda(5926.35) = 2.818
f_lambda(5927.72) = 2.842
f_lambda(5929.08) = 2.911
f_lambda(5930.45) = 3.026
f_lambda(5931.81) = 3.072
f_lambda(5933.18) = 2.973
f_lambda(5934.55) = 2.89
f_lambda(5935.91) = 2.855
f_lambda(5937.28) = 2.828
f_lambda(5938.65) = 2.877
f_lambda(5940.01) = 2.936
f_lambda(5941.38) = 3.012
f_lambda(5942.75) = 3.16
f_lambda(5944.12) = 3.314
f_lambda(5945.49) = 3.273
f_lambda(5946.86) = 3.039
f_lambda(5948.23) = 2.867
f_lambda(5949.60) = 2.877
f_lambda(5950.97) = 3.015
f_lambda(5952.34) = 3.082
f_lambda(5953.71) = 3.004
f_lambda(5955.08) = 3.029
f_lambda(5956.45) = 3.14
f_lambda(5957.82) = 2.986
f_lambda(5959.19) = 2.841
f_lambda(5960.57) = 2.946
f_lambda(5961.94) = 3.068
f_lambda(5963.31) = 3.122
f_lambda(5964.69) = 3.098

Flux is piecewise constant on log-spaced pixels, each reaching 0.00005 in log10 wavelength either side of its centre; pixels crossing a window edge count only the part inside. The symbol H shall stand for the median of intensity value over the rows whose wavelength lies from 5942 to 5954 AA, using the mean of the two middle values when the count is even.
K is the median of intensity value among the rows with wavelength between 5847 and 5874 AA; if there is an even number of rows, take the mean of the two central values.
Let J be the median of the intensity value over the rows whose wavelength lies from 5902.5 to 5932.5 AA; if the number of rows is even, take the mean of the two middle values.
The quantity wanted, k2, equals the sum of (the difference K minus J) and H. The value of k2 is 2.99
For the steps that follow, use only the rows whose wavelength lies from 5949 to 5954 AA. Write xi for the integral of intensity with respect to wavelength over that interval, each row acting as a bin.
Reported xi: 15.0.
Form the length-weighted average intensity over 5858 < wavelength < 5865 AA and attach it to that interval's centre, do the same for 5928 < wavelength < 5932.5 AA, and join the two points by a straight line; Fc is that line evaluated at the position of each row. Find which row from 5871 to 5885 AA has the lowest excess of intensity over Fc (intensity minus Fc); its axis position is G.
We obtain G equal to 5884.20 AA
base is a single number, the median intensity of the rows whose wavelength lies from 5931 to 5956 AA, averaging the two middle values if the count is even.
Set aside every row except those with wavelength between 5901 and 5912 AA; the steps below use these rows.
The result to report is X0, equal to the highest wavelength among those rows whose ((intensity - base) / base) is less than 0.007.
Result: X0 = 5911.36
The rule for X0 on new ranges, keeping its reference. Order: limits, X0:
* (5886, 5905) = 5904.56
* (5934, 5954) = 5953.71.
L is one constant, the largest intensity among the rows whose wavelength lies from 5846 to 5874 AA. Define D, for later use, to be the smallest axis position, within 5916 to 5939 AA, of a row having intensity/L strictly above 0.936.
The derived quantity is 5916.81 AA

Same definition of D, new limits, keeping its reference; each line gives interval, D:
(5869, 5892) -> 5869.32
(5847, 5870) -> 5847.73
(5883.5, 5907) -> 5904.56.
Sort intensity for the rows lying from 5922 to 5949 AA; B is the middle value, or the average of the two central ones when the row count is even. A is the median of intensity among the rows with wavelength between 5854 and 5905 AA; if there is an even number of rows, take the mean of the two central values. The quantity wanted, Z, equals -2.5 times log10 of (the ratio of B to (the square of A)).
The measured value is 1.16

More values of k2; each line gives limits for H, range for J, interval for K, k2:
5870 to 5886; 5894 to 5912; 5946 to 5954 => 3.39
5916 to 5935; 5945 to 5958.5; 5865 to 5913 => 2.94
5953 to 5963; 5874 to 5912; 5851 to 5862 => 3.09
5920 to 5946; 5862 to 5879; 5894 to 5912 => 2.55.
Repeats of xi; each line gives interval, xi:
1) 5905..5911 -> 18.4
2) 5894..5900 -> 13.9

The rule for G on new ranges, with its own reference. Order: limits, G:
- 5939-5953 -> 5948.23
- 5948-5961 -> 5959.19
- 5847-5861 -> 5854.47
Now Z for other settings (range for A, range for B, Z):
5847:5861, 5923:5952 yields 1.15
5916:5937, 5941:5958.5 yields 1.16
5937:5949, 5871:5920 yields 1.21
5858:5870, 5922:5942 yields 1.20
